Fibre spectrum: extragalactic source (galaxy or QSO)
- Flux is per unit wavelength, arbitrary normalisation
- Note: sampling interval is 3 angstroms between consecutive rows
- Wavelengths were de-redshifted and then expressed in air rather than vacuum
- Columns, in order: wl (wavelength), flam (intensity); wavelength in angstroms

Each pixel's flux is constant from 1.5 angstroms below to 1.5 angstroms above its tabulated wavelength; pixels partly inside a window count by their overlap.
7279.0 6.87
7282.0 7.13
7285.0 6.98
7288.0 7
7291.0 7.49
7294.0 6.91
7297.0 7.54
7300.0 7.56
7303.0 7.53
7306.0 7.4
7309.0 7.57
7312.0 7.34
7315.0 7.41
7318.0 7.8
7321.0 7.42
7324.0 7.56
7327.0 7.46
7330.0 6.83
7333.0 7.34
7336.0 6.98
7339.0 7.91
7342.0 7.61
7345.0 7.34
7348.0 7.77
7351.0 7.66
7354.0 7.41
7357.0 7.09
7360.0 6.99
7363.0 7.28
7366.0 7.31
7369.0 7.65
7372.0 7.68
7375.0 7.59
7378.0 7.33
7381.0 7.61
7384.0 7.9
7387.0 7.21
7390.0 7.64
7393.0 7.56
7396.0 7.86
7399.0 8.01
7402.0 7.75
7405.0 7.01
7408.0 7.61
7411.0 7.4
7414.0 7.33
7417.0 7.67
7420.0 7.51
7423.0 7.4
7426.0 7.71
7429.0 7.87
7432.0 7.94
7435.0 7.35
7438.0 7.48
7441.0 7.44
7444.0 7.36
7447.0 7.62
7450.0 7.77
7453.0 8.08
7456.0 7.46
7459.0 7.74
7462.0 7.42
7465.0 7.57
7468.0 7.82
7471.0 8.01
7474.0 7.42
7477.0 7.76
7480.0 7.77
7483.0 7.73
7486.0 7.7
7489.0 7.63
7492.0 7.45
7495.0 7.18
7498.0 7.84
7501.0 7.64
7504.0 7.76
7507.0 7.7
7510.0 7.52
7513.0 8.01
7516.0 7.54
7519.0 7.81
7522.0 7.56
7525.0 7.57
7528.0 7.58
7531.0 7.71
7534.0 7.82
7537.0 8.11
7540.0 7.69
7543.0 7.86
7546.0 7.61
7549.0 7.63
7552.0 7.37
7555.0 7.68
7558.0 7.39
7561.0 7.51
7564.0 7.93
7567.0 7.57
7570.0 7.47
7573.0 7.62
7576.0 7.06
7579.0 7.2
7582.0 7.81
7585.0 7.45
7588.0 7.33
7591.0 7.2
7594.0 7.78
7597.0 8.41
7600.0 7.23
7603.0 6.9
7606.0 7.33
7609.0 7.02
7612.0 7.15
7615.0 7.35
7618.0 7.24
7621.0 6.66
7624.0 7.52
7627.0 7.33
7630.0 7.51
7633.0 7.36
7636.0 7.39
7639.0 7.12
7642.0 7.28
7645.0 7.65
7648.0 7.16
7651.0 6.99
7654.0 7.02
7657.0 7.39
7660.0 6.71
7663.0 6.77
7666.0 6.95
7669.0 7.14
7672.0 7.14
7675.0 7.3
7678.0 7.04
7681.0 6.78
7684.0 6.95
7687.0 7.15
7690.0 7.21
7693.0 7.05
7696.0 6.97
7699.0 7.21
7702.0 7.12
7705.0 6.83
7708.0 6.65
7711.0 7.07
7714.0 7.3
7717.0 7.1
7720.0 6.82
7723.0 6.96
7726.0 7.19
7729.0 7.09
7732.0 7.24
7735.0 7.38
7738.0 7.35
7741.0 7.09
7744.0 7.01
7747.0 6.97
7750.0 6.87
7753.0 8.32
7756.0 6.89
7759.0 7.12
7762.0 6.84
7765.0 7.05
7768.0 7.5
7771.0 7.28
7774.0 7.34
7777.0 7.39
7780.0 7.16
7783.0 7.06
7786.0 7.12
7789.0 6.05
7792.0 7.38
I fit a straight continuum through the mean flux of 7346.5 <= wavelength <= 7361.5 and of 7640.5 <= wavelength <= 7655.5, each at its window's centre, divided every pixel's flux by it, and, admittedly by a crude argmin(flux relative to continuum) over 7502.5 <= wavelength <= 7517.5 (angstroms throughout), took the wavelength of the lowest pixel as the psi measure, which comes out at 7510.0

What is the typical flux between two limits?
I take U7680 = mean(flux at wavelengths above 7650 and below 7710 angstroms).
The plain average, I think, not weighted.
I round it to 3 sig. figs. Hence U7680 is 7.02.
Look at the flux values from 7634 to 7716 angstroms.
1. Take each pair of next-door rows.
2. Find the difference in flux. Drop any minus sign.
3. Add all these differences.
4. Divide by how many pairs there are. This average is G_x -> 0.222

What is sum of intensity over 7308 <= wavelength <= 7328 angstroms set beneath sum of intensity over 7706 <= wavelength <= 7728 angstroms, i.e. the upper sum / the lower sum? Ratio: 0.93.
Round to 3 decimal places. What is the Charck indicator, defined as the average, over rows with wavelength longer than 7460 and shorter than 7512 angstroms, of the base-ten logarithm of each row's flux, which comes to 0.883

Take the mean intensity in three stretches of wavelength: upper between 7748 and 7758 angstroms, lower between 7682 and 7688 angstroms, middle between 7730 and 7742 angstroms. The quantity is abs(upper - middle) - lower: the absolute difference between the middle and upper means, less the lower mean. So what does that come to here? -6.96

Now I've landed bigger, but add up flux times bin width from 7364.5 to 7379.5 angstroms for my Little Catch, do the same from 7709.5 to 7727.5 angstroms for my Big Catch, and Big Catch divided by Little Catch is 1.1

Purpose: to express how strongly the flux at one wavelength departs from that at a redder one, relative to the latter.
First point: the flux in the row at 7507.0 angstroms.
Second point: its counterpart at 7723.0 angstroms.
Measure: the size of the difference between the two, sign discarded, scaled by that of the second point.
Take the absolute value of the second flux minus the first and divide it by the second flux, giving 0.11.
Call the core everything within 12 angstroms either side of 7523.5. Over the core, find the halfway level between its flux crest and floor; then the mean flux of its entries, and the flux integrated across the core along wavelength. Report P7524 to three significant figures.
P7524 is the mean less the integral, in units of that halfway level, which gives -22.8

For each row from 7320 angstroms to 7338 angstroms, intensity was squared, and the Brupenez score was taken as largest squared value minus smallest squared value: 11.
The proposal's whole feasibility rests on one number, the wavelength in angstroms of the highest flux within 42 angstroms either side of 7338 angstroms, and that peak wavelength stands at 7339.0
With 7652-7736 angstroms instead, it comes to 7657.0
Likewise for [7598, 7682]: 7645.0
